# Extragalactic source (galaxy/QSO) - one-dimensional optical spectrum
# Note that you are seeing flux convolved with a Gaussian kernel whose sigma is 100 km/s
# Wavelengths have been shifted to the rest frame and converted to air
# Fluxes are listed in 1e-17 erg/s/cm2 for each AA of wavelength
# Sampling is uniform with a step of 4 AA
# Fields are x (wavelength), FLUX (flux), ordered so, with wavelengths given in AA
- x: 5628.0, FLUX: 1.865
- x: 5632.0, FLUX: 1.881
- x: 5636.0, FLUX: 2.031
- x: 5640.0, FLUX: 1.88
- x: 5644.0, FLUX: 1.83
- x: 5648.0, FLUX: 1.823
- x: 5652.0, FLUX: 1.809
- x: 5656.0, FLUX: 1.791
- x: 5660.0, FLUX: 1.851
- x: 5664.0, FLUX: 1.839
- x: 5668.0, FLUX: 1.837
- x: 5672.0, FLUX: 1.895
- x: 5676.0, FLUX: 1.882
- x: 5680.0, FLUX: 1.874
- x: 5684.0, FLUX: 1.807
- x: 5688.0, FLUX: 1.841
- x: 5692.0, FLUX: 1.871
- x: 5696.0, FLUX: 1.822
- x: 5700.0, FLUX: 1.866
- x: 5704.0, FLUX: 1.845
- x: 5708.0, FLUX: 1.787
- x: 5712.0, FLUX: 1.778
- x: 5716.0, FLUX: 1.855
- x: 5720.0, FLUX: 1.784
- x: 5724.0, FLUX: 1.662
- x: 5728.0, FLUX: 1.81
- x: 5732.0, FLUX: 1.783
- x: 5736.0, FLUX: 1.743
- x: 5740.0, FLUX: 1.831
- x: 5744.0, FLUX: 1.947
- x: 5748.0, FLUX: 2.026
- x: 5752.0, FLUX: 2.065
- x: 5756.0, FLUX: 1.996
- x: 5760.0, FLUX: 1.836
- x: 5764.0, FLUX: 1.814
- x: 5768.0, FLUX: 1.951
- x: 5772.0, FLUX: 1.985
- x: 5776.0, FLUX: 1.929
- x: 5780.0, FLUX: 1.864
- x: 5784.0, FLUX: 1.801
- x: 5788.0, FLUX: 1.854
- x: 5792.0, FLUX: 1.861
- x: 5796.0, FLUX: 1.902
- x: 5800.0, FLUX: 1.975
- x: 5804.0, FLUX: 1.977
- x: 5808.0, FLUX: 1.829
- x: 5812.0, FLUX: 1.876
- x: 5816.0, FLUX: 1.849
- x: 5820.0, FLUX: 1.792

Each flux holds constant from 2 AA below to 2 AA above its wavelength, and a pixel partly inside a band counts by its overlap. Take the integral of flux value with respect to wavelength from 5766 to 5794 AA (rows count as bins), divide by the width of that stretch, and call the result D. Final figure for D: 1.89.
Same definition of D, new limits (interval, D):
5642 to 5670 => 1.83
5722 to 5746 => 1.80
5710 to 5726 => 1.77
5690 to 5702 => 1.85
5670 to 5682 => 1.88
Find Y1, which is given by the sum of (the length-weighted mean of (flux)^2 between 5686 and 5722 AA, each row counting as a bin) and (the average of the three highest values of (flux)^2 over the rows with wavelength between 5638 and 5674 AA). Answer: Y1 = 6.86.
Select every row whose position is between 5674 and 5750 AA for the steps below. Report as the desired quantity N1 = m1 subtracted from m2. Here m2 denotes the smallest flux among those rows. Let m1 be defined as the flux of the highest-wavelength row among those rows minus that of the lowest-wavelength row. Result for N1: 1.52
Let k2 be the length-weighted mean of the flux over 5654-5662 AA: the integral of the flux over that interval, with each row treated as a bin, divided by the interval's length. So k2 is 1.82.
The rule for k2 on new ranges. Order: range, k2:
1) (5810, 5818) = 1.86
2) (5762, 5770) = 1.88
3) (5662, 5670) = 1.84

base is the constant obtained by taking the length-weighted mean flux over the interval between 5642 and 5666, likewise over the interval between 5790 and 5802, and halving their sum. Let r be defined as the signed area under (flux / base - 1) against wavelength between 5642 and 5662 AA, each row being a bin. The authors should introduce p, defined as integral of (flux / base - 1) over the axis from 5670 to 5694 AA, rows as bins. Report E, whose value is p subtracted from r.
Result -0.4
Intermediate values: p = -0.1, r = -0.51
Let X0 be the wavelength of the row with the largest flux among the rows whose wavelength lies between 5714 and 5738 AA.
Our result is 5716.0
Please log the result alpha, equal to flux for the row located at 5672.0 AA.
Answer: 1.895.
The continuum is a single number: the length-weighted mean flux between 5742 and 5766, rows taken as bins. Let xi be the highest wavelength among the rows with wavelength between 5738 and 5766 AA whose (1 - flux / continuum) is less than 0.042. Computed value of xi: 5756.0 AA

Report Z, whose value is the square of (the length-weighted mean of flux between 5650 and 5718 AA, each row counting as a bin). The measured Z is 3.38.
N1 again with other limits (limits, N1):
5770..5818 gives 1.94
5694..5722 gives 1.82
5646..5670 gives 1.78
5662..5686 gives 1.84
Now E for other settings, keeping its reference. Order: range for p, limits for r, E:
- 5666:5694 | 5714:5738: -1.1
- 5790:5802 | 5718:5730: -1.0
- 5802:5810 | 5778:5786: -0.3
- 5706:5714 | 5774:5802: 0.6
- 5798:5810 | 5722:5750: -1.0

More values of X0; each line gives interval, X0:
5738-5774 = 5752.0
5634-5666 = 5636.0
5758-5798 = 5772.0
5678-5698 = 5680.0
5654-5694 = 5672.0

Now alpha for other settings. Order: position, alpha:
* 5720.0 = 1.784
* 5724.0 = 1.662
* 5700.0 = 1.866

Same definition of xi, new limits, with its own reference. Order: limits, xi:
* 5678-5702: 5700.0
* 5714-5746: 5744.0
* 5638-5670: 5640.0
